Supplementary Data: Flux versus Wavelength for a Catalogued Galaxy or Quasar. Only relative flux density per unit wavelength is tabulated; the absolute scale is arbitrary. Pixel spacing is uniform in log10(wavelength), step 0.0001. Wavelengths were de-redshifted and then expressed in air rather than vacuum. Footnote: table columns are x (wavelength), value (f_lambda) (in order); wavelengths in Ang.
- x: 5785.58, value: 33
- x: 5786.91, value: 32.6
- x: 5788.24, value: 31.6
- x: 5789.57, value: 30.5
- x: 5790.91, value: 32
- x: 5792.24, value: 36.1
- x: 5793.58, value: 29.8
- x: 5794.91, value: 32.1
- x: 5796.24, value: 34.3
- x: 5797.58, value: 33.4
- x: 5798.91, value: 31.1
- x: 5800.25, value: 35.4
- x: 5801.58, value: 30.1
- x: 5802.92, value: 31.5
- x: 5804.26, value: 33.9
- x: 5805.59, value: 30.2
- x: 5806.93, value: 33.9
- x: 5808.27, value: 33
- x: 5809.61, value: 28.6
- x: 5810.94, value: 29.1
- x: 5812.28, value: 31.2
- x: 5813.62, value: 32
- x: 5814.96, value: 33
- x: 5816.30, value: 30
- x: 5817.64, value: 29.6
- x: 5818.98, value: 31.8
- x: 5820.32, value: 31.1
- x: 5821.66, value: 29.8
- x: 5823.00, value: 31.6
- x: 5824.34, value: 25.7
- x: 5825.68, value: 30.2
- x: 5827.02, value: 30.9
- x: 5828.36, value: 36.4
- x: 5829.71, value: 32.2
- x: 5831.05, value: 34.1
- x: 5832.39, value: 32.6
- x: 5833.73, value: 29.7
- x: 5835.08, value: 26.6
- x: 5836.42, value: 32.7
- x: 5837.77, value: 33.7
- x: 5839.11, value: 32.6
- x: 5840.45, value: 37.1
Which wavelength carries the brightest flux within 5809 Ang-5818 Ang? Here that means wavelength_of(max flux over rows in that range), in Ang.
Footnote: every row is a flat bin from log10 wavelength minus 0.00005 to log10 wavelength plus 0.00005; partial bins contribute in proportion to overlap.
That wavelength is 5814.96 Ang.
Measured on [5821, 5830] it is 5828.36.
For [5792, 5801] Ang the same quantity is 5792.24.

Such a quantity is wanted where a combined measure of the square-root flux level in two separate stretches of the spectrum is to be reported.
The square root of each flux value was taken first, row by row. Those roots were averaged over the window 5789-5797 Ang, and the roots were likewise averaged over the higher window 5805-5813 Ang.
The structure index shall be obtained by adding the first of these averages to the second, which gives 11.3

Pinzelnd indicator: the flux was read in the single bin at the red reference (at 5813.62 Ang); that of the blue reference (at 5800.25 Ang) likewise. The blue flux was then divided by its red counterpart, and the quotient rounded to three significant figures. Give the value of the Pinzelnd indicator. 1.11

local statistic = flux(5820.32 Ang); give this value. 31.1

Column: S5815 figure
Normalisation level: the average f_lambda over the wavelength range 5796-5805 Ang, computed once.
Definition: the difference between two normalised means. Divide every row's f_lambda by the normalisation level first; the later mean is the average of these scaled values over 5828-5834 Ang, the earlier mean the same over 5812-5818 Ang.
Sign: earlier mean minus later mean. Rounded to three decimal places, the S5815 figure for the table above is -0.056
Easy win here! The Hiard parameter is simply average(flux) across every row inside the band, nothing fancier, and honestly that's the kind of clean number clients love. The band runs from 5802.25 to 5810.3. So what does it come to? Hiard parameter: 31.8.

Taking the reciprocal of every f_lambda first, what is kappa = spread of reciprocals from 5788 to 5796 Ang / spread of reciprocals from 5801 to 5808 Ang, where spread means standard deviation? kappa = 1.1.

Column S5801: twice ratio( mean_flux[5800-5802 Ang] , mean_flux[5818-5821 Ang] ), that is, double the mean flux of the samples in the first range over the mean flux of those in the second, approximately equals 2.1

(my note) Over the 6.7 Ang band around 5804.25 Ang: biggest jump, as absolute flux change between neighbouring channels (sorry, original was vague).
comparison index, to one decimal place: 3.7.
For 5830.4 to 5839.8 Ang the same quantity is 6.1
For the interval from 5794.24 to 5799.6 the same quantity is 2.3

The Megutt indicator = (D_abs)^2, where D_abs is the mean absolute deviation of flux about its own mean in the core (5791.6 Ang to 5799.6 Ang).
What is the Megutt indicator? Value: 3.2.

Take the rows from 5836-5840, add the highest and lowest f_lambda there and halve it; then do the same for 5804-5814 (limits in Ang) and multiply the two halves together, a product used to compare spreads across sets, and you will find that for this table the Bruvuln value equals 1036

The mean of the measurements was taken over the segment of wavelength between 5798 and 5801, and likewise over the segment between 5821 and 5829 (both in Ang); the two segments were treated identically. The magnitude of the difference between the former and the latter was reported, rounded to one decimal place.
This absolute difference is 2.5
